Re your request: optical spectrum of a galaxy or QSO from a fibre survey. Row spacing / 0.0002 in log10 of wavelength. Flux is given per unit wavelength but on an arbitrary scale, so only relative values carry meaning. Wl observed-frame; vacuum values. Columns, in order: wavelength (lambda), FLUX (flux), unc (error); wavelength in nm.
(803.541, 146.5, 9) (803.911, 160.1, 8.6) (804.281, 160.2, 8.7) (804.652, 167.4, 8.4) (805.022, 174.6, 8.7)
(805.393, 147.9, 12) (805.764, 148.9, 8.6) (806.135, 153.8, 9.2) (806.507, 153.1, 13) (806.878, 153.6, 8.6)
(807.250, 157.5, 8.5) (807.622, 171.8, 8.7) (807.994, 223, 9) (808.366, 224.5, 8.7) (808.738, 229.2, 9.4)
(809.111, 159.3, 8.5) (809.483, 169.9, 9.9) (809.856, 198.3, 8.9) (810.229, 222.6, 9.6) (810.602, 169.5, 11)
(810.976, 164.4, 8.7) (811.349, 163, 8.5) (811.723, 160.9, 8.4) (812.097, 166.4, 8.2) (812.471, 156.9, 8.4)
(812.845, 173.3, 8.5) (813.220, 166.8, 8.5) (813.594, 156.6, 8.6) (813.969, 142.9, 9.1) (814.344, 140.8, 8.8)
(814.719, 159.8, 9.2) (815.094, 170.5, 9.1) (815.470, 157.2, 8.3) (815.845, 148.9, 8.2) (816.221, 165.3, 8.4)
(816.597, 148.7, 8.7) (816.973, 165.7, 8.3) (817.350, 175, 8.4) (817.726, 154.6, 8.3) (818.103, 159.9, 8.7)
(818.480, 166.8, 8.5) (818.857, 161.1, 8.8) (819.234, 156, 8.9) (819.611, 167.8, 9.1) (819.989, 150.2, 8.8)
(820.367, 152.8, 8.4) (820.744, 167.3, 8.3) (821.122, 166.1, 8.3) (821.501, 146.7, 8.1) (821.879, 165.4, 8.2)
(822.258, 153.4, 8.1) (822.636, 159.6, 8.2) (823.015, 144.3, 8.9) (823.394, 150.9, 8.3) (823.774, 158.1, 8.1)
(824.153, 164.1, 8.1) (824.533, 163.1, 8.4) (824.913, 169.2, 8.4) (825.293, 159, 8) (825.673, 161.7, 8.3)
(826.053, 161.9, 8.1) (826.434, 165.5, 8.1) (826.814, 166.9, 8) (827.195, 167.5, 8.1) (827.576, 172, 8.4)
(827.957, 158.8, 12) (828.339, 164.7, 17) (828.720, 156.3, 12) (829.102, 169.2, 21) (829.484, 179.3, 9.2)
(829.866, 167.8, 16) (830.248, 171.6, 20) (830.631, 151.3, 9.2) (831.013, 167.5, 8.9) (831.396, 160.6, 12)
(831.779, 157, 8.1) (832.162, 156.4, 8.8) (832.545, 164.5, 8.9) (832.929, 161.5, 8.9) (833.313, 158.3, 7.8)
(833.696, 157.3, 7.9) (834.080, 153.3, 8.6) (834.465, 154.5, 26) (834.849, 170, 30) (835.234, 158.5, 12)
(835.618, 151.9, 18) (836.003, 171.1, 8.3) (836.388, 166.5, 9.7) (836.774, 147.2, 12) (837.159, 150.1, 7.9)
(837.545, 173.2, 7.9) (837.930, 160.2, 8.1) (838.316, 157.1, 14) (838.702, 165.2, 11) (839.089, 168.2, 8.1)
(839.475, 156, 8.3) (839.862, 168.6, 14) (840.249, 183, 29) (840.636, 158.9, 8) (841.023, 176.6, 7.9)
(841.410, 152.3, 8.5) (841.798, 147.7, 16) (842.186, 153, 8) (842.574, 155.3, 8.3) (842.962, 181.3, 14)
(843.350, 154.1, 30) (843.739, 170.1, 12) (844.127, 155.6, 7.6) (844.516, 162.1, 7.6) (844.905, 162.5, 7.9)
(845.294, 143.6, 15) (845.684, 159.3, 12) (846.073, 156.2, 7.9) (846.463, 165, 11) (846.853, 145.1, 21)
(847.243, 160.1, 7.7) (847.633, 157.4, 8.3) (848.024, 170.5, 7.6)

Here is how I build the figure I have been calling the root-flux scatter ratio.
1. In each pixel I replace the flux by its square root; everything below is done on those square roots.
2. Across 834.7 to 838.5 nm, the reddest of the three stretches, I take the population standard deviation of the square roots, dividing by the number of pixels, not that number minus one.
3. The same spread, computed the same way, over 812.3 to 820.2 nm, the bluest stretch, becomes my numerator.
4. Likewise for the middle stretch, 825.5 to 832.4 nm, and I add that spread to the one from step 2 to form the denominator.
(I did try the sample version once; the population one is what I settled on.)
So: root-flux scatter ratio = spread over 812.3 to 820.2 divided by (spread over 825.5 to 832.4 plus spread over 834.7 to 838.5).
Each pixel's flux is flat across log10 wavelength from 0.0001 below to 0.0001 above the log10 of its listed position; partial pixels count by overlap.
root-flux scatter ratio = 0.61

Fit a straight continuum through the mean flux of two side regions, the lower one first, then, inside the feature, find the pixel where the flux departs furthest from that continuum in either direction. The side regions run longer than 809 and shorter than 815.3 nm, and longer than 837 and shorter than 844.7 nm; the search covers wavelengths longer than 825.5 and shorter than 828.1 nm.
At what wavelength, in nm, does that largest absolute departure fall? 827.576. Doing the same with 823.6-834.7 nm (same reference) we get 829.484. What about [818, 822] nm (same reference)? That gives 821.501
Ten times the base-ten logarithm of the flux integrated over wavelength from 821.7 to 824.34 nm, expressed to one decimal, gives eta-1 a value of 26.2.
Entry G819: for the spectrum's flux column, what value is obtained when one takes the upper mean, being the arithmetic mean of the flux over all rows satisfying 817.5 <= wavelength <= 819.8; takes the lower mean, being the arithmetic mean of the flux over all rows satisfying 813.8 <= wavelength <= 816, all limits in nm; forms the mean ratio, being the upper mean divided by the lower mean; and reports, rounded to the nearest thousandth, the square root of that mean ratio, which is 1.025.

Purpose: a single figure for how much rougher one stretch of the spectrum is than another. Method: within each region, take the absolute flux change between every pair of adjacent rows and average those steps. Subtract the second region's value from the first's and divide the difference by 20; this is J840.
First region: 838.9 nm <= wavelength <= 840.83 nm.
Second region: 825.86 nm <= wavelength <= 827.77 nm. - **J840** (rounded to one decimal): 0.7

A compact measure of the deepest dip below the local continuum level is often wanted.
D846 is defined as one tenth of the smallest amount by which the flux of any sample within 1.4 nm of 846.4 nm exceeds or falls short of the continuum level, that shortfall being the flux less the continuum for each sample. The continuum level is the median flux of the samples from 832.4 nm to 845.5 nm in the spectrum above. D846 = -1.5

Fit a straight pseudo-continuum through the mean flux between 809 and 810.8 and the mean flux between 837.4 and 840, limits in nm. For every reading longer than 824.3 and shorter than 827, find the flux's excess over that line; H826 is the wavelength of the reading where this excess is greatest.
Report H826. 824.913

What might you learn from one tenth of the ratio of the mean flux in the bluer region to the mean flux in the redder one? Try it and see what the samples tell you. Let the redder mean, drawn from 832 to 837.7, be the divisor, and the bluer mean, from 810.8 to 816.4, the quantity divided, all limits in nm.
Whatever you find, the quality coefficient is 0.1000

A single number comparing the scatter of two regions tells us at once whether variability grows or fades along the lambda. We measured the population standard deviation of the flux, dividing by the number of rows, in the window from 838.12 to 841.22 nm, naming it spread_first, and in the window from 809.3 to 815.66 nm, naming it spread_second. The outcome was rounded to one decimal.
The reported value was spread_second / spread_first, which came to 2.1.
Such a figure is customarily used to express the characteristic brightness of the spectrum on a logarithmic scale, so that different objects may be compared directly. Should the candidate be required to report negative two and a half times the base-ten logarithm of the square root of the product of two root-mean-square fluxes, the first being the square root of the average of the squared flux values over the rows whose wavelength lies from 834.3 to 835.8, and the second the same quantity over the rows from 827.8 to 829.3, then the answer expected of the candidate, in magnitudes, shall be -5.514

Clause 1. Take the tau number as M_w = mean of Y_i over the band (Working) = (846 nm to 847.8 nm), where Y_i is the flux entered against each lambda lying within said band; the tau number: 157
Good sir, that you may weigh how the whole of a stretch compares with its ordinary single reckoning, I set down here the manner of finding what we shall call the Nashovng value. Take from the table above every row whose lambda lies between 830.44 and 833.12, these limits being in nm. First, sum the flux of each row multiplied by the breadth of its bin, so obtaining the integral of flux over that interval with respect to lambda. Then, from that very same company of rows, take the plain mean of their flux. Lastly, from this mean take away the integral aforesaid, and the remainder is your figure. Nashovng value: -269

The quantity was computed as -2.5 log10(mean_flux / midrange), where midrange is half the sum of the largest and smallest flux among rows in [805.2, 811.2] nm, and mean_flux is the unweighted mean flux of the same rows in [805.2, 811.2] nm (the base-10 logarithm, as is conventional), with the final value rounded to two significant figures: 0.063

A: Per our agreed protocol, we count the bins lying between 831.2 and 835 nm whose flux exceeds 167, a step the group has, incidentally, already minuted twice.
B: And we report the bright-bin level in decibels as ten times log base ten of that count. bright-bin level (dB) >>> 0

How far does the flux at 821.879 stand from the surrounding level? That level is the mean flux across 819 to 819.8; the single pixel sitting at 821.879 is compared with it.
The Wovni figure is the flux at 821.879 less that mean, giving 3.5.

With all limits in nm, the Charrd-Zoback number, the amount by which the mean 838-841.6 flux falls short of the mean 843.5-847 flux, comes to -7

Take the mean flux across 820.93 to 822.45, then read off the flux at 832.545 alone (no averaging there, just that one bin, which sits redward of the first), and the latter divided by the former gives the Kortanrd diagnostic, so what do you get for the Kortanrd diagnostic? 1.04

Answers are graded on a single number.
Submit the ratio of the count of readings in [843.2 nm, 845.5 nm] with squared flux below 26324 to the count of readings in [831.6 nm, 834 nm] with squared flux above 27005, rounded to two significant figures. 4.0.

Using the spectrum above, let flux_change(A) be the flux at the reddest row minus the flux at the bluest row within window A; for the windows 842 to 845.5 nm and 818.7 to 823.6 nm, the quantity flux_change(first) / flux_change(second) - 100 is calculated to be -99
